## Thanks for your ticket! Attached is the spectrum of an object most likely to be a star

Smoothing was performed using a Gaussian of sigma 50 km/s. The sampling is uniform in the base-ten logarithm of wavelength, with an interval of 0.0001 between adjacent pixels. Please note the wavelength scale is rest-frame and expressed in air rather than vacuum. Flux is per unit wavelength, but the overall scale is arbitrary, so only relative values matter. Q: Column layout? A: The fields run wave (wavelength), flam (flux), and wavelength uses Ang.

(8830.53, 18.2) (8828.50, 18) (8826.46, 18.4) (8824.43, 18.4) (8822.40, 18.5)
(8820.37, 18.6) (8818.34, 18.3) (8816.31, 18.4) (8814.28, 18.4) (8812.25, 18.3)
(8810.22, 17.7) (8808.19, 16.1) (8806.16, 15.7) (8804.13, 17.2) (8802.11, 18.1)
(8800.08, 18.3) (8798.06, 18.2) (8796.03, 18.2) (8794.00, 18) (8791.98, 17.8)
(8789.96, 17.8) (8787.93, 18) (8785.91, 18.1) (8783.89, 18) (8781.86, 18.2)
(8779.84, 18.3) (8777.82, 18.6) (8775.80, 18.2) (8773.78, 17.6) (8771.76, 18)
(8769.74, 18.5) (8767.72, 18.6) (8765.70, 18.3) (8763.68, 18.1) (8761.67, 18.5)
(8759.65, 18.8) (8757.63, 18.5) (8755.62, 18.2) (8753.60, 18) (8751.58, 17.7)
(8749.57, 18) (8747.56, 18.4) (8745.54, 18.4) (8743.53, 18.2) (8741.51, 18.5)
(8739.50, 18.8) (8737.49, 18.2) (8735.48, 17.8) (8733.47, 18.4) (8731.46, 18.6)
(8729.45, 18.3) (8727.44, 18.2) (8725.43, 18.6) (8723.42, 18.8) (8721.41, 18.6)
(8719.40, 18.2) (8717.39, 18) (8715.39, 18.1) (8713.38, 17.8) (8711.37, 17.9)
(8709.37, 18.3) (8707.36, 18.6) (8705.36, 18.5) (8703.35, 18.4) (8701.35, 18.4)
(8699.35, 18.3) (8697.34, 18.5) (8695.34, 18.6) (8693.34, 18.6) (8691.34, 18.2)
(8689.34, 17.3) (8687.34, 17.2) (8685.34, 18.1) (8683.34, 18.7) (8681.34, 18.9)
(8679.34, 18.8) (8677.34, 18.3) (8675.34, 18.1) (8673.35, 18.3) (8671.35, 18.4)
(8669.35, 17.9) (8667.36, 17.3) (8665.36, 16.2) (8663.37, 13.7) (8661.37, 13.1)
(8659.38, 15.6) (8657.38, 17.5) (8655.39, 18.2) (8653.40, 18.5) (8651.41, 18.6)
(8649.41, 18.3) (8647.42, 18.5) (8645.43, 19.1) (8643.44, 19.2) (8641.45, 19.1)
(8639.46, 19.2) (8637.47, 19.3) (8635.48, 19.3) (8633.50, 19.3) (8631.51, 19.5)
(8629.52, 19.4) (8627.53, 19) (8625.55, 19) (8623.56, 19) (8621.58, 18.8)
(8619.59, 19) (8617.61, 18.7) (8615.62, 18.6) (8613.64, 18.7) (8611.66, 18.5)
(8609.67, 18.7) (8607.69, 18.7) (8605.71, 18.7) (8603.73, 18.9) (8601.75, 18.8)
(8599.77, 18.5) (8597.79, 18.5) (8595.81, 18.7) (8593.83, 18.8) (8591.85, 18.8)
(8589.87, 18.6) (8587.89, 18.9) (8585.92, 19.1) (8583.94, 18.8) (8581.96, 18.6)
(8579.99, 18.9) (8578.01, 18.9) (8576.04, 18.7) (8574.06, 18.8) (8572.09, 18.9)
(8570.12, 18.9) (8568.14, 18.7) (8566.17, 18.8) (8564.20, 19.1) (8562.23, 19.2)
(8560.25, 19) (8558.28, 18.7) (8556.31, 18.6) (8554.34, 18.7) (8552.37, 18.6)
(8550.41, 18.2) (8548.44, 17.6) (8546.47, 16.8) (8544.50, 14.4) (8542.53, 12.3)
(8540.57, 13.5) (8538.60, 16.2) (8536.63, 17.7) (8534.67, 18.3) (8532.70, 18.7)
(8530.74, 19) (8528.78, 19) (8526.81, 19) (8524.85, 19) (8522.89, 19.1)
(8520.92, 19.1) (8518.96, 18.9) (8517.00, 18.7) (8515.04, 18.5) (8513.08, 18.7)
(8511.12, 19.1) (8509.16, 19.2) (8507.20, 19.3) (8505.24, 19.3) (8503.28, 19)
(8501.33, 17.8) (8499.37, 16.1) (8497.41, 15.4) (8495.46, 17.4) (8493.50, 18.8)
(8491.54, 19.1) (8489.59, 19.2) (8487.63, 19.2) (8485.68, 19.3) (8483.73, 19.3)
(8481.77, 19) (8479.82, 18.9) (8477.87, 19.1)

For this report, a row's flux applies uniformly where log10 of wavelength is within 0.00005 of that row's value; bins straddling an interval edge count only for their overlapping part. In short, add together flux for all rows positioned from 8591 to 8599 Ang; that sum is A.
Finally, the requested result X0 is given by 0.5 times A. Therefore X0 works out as 37.4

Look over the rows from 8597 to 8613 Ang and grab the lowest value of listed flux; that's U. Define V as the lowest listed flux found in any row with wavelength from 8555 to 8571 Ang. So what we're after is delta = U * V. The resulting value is 344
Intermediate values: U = 18.5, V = 18.6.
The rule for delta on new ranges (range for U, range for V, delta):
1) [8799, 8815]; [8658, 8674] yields 206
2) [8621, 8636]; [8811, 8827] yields 344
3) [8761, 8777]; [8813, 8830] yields 317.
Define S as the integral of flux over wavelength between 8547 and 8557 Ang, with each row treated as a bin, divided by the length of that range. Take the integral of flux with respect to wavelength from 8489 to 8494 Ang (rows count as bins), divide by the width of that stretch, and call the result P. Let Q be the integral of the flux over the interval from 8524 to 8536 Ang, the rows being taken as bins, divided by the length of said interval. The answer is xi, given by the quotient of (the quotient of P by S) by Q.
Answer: 0.055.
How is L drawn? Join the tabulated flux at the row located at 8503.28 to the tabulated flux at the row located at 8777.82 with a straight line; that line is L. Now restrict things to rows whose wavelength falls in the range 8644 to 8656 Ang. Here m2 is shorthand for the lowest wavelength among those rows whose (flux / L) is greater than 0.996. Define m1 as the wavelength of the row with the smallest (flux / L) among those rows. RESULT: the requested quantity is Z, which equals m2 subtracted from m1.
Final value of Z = 10.0 Ang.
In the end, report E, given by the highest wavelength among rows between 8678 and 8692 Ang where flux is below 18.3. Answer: 8691.34 Ang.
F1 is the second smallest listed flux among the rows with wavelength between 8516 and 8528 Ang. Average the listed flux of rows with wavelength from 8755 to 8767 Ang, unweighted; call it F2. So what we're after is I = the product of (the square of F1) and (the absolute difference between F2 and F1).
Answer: 179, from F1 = 18.9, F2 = 18.4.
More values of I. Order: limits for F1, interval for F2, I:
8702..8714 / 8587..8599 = 262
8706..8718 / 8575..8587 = 299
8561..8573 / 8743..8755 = 242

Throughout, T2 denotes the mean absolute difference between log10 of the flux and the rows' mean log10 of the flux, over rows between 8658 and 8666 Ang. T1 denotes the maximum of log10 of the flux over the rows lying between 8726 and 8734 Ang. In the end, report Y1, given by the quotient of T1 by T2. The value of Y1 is 34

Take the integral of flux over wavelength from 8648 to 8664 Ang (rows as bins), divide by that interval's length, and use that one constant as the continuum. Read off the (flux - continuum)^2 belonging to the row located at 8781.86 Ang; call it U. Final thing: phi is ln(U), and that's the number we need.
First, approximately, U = 2.0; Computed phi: 0.7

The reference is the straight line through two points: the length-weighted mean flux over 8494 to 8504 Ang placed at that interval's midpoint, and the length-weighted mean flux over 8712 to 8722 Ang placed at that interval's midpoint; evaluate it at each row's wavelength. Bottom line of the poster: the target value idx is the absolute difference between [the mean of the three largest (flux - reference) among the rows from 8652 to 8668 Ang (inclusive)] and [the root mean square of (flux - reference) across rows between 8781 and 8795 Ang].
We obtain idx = 0.2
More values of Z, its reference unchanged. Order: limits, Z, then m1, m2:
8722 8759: 28.2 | 8751.58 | 8723.42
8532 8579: -17.7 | 8542.53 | 8560.25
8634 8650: 13.9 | 8649.41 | 8635.48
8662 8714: -16.0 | 8663.37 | 8679.34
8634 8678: 25.9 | 8661.37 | 8635.48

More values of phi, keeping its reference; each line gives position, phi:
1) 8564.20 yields 1.7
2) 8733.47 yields 0.9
